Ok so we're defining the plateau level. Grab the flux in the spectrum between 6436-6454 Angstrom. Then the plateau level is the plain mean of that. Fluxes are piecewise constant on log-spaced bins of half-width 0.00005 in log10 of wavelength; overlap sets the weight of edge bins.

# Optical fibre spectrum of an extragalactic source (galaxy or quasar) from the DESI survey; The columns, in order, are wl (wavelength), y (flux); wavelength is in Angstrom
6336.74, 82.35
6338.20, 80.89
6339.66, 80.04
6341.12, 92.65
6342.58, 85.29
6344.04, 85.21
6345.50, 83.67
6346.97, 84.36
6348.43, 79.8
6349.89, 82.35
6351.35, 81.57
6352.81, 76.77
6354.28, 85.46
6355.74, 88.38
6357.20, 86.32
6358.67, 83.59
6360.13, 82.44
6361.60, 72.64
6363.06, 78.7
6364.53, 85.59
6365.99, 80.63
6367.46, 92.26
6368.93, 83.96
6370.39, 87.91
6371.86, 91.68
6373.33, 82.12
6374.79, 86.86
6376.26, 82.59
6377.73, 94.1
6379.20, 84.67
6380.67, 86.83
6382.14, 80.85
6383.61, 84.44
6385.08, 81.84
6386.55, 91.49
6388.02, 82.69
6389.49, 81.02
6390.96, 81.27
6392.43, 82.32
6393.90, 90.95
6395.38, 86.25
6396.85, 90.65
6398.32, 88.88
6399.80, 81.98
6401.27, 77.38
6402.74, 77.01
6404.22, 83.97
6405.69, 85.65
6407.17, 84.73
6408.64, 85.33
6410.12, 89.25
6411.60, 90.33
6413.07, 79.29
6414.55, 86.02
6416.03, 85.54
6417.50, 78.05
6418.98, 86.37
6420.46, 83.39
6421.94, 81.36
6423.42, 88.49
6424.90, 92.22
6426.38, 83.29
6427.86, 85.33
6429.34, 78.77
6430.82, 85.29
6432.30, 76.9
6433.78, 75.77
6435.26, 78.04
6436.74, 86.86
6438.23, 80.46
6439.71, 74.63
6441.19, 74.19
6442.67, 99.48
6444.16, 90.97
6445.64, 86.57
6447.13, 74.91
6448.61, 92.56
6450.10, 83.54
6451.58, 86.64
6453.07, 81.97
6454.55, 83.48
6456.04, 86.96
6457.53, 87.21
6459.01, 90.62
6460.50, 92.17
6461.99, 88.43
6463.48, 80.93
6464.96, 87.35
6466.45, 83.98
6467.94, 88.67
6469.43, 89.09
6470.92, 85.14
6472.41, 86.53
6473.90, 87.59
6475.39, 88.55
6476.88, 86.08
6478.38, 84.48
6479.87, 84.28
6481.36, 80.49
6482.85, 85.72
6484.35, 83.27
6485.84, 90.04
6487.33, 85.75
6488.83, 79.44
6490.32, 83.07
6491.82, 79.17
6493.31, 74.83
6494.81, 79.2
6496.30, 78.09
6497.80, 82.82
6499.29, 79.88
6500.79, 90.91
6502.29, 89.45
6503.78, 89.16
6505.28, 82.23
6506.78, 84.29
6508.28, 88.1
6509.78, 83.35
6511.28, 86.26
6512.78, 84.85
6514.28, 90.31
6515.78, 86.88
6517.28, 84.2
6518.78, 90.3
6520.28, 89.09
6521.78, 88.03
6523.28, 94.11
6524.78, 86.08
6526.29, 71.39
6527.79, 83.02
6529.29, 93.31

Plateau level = 84.4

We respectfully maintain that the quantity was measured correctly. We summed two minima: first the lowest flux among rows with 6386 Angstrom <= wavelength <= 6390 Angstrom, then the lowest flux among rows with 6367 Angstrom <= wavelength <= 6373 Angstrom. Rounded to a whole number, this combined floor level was 165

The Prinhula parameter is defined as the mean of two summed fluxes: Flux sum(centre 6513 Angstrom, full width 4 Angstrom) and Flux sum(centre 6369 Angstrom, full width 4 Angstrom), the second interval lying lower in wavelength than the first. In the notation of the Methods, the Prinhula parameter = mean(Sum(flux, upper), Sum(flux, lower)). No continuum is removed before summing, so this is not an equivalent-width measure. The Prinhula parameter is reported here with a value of 263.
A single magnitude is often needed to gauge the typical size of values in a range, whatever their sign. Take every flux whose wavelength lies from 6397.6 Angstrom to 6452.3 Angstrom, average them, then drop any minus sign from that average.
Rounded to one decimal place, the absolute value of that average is 83.8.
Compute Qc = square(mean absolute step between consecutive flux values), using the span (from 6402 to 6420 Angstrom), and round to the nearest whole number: 20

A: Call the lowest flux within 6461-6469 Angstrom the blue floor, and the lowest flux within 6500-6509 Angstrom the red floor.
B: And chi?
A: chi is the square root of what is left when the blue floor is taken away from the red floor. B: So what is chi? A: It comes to 1.14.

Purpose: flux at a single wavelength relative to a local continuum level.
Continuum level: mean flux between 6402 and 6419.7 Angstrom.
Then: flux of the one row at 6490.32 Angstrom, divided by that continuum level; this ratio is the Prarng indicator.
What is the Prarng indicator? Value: 0.99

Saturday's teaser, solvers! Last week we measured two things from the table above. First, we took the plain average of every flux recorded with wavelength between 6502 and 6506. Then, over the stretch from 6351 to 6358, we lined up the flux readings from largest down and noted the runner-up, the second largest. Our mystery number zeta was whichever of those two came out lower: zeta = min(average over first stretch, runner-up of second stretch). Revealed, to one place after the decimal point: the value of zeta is 86.3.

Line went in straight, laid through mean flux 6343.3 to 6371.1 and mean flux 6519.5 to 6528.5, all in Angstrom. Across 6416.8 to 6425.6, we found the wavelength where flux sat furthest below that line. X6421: 6417.50 Angstrom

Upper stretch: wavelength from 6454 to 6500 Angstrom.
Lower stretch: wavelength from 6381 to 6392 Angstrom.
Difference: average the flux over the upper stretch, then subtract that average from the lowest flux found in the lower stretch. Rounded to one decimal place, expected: -3.8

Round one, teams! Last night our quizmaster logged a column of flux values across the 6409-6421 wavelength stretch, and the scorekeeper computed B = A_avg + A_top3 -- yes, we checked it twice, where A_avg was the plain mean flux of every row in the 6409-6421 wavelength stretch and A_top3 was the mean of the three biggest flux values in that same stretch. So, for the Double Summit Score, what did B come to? 173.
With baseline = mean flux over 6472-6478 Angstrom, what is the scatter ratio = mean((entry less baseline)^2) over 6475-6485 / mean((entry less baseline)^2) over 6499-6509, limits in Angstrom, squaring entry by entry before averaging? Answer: 1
